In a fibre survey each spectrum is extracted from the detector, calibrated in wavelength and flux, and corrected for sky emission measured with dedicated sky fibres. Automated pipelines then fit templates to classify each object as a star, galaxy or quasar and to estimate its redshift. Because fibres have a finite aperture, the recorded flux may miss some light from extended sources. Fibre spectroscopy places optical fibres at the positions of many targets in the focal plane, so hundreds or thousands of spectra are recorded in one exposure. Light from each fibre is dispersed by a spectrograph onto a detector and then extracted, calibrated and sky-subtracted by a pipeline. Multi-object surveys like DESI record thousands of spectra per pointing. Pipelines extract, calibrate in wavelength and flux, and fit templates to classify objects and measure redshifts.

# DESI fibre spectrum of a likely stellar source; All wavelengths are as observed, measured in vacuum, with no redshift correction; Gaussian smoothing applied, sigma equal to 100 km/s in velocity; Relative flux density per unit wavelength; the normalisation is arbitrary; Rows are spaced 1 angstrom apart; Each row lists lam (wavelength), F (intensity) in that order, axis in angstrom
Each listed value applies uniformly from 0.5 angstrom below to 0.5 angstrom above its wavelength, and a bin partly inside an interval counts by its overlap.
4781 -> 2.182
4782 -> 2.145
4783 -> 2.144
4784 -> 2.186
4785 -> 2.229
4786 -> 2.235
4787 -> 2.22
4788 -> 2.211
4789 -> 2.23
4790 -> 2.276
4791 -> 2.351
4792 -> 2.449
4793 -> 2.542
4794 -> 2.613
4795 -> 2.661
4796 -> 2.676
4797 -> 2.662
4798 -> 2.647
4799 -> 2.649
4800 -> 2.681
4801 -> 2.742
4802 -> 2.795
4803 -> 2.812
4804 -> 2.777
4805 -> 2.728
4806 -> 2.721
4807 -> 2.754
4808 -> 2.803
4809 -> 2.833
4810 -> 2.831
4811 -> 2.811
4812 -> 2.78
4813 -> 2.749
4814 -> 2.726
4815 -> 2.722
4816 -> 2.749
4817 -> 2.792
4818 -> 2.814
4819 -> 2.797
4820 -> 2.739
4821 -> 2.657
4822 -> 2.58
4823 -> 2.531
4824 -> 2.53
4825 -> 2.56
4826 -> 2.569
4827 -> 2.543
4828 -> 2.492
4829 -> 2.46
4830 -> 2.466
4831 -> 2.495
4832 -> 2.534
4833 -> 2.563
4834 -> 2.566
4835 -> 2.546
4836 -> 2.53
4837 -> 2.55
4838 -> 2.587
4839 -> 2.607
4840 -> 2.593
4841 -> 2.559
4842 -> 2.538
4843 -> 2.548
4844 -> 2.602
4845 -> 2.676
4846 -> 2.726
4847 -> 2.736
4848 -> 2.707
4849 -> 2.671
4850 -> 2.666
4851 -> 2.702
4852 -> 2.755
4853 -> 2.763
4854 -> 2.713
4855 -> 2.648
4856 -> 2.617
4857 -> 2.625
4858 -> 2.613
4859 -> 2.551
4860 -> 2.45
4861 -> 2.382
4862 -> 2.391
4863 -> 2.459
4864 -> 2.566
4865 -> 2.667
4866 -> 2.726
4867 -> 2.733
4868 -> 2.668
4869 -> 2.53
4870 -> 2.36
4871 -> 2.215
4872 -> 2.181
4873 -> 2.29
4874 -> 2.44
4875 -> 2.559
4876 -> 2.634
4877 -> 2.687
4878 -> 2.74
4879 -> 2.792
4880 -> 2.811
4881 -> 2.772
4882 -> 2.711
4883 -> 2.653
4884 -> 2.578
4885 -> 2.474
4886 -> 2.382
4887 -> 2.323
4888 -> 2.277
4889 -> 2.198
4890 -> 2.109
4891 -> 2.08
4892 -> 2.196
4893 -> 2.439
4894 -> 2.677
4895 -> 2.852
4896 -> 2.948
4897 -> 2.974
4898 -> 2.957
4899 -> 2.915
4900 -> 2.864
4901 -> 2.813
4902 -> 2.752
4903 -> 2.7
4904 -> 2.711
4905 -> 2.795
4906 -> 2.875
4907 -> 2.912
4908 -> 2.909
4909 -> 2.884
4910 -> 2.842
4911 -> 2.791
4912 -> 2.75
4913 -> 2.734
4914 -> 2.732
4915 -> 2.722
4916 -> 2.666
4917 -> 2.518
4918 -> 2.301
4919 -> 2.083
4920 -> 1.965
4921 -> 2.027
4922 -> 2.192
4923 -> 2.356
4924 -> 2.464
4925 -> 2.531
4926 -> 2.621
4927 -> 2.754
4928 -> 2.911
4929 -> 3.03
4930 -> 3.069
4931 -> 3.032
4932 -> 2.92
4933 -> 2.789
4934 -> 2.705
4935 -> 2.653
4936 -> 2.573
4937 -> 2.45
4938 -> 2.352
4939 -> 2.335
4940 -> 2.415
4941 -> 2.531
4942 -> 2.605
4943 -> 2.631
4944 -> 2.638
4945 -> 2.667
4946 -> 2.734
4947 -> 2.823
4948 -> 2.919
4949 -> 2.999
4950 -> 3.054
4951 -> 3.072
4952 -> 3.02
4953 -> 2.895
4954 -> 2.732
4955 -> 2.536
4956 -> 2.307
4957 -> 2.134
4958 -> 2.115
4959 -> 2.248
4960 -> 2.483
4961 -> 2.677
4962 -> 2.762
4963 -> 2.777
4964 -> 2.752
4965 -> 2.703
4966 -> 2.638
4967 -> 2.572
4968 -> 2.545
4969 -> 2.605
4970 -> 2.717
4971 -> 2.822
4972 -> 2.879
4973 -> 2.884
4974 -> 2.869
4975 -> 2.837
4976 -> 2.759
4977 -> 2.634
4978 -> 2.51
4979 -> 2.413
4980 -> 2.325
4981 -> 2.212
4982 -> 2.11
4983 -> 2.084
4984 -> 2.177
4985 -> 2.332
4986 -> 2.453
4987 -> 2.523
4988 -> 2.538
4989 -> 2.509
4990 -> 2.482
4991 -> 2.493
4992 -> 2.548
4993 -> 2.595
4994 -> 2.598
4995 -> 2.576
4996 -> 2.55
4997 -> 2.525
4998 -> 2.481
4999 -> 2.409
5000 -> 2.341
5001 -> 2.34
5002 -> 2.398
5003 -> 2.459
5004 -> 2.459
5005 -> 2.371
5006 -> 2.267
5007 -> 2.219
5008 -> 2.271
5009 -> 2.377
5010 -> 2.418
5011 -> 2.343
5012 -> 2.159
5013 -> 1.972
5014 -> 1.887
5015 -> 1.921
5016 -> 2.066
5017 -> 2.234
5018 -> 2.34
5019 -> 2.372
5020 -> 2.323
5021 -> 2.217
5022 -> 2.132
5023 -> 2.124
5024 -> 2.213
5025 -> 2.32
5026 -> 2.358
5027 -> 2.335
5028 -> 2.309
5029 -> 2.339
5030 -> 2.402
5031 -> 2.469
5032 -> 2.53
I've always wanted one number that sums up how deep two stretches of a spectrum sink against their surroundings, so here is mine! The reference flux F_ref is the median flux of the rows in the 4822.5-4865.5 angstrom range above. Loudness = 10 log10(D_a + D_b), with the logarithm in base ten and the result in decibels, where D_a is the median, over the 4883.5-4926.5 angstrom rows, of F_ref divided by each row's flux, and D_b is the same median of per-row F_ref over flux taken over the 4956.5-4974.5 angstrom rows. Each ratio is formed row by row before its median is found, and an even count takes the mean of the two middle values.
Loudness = 2.82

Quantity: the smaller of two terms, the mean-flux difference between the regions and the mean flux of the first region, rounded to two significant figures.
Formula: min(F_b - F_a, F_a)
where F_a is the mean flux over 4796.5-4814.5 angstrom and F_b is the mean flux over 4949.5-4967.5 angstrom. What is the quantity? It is -0.11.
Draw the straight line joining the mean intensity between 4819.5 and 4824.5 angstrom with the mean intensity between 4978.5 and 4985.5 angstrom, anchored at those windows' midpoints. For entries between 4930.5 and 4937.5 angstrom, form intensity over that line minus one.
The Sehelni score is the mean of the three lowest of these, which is 0.092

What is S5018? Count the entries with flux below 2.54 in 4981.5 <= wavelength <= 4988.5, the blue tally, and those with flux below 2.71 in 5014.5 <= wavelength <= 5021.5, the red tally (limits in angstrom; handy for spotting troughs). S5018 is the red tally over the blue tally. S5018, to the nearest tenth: 1.0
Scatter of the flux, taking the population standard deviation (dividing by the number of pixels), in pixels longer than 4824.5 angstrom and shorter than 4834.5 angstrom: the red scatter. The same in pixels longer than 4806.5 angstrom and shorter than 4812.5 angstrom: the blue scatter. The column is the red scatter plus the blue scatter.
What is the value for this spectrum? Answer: 0.1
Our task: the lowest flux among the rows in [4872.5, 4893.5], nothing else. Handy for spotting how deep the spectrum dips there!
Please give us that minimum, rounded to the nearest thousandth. 2.080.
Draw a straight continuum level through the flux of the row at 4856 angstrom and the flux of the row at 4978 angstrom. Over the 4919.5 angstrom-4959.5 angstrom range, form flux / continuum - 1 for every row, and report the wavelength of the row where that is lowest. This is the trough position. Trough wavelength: 4920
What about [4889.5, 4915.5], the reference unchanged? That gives 4891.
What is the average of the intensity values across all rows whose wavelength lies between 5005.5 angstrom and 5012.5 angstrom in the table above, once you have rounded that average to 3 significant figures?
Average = 2.29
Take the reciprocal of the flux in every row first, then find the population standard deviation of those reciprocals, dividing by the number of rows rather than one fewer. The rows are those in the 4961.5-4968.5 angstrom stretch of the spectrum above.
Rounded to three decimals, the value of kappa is 0.012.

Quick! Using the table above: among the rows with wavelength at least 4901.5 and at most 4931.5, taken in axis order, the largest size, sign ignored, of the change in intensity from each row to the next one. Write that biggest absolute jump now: 0.22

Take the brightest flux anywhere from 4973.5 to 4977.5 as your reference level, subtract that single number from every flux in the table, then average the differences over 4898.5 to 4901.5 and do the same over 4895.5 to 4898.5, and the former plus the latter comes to 0.1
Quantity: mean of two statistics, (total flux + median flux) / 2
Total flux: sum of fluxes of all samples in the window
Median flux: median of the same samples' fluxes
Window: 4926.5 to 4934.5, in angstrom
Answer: 13.1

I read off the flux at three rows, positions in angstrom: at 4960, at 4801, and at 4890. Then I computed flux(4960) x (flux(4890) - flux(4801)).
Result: -1.6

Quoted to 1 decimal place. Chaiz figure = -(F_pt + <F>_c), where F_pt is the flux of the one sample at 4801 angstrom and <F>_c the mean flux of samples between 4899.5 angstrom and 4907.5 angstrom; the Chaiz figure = -5.5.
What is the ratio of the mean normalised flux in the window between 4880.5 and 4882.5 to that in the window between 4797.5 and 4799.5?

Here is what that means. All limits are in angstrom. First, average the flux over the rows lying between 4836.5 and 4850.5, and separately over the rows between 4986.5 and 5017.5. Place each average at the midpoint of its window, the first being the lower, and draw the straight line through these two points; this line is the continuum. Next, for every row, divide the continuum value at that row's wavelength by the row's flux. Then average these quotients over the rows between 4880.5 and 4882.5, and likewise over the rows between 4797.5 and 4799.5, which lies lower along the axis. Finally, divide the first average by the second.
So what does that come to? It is 0.92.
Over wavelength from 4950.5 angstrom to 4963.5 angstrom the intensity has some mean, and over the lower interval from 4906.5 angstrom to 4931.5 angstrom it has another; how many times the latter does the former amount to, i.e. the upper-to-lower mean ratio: 0.99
